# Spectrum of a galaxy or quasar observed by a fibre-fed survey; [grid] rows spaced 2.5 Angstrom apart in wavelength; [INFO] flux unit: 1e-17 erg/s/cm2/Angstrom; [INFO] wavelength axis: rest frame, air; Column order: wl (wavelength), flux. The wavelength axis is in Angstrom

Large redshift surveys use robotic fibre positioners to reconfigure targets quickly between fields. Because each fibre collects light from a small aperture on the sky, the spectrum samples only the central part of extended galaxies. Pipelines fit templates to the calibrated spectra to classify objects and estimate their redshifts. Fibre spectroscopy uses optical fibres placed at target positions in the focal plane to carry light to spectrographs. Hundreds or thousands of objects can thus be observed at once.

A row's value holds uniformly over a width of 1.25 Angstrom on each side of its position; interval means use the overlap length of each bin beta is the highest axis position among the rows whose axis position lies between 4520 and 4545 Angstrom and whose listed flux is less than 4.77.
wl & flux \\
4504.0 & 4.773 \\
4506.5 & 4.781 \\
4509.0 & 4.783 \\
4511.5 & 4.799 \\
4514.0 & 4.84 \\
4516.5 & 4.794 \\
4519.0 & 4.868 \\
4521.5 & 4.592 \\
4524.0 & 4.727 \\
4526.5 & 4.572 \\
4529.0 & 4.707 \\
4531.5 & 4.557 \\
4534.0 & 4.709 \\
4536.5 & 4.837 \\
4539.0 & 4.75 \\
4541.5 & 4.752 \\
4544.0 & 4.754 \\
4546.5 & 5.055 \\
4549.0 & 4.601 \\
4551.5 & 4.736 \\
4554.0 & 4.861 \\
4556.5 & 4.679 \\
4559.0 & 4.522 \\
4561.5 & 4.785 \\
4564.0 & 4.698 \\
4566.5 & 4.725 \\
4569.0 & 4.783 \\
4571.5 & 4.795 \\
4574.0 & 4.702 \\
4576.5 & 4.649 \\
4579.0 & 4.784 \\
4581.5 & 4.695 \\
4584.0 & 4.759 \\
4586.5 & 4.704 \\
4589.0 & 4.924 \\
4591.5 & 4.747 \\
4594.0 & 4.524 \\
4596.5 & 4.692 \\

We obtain 4544.0 Angstrom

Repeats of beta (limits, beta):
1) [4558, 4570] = 4566.5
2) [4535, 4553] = 4551.5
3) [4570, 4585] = 4584.0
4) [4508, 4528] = 4526.5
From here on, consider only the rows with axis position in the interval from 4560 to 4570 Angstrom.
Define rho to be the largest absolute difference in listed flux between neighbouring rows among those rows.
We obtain 0.09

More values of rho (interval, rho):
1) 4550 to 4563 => 0.26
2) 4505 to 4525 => 0.28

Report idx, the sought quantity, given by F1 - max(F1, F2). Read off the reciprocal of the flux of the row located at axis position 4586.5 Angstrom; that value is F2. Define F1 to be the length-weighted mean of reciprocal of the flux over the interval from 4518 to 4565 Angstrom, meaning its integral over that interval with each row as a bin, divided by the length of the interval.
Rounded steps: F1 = 0.2118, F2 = 0.213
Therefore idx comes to -0.0007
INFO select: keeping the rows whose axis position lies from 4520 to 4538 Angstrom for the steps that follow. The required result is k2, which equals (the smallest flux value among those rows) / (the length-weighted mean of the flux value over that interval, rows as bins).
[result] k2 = 0.975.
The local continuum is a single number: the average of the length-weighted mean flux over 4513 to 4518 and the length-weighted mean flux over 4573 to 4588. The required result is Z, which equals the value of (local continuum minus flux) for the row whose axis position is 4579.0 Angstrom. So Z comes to -0.02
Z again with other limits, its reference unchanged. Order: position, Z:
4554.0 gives -0.09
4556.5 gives 0.09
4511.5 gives -0.03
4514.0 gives -0.07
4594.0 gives 0.24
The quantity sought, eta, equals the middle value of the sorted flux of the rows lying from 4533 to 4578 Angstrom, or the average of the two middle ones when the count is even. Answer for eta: 4.743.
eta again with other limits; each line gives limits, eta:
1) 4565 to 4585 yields 4.742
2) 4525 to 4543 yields 4.709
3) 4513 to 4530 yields 4.727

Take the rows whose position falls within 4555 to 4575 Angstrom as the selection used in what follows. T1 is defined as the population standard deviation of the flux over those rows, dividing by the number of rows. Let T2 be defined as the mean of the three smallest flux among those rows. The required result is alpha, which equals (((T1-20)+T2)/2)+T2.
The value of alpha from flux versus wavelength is -3.01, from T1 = 0.083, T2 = 4.63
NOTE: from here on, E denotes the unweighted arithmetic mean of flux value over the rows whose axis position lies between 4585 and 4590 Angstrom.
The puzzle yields 4.81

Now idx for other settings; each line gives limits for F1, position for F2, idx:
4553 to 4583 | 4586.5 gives -0.0008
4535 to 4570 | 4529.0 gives -0.0019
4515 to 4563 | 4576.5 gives -0.0035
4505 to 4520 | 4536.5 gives 0.0000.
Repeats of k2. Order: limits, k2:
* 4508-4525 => 0.962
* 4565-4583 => 0.982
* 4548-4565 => 0.962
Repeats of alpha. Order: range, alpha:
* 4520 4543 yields -3.09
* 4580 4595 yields -2.98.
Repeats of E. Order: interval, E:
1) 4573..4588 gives 4.72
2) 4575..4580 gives 4.72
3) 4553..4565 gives 4.71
